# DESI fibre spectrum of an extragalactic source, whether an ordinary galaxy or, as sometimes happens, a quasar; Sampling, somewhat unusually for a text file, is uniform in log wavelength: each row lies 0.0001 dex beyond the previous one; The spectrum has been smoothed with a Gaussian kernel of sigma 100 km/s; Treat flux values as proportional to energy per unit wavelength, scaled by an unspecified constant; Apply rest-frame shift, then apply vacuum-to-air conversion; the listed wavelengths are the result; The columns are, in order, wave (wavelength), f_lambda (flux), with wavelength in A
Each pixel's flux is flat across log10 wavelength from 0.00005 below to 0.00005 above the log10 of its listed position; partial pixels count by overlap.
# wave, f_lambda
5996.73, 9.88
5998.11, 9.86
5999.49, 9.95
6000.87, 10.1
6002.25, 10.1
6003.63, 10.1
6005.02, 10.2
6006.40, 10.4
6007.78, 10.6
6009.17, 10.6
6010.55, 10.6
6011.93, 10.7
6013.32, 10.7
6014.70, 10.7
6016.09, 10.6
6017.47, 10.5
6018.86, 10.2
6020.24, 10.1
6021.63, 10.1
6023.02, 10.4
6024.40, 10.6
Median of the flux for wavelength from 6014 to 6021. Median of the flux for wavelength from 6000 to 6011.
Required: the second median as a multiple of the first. 0.981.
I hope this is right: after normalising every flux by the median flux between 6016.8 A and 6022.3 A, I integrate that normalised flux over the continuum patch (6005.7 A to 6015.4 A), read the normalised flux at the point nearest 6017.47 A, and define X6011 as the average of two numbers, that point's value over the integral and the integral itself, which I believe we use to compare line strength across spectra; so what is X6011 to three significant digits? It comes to 5.12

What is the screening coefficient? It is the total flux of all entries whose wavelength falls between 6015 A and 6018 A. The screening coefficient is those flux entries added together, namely 21.1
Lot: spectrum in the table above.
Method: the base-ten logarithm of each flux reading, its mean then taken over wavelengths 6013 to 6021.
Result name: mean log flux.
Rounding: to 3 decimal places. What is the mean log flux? 1.020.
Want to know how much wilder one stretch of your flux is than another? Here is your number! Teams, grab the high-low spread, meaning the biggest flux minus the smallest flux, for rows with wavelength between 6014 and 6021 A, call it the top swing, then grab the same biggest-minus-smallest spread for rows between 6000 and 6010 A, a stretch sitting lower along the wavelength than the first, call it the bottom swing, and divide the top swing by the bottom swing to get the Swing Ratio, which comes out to 1.2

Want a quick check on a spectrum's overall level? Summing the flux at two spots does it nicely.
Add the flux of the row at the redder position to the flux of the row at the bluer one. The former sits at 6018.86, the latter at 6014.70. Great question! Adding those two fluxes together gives 20.9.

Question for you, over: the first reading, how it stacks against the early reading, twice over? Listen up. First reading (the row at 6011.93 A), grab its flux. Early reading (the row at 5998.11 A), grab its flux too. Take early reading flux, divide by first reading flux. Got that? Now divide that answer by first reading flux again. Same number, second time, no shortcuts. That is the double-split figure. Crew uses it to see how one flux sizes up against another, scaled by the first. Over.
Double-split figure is 0.086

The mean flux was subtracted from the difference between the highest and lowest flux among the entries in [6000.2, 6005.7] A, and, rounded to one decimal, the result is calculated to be -10.0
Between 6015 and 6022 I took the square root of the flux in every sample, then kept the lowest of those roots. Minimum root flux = 3.18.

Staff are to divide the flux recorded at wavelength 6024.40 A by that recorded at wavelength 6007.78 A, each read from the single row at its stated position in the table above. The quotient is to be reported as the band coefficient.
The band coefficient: 1.00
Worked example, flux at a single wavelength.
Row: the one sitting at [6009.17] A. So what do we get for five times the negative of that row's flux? -53.0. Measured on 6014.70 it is -53.5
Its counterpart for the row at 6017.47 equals -52.5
